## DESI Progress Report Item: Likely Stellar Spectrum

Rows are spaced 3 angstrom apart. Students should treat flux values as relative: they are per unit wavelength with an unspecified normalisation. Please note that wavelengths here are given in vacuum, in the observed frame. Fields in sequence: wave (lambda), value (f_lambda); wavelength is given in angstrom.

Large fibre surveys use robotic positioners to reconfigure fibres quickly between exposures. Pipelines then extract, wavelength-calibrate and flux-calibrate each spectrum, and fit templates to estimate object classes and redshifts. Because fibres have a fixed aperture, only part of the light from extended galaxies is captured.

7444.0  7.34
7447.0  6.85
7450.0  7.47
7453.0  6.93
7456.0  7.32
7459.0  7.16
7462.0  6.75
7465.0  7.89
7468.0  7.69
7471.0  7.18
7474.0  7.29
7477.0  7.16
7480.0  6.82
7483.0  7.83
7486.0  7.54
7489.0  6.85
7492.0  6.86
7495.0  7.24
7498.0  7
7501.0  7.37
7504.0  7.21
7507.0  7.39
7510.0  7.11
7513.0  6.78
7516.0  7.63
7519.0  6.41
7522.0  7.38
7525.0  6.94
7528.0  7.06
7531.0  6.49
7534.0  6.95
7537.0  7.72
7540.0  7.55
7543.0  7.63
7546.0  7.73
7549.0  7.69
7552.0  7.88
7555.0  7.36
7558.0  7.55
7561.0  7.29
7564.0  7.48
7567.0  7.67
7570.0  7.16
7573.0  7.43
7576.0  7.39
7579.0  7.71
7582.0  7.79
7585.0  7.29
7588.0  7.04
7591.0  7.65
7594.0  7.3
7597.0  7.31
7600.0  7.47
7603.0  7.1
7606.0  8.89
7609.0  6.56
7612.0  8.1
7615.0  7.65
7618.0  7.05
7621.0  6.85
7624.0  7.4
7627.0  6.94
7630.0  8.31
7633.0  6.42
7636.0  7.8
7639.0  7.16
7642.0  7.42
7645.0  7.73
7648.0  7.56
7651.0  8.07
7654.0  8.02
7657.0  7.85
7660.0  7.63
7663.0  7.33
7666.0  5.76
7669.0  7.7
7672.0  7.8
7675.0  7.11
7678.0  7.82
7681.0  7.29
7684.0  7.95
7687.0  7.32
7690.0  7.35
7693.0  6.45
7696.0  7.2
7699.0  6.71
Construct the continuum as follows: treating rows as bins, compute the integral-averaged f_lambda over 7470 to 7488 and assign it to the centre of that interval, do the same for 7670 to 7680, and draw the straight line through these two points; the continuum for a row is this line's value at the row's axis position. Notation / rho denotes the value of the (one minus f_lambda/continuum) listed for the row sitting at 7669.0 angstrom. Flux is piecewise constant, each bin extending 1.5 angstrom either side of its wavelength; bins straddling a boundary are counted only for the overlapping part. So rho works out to -0.02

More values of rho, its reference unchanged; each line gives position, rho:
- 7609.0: 0.12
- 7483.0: -0.07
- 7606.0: -0.19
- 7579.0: -0.04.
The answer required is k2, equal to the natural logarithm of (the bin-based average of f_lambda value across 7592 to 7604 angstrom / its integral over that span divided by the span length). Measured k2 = 1.99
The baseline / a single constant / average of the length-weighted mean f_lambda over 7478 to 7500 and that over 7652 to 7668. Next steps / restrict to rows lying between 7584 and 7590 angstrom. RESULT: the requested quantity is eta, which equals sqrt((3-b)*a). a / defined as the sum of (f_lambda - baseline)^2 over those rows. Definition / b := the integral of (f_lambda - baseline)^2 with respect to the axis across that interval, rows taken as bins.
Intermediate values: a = 0.0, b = 0.2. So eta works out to 0.37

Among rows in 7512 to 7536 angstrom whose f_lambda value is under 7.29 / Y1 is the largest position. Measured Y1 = 7534.0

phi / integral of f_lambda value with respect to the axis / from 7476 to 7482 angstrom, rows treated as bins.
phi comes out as 42.3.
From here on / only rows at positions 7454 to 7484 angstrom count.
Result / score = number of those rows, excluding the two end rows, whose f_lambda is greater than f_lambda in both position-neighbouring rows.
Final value 2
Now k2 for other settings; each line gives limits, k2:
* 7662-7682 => 1.98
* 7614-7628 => 1.97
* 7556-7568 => 2.01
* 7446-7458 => 1.97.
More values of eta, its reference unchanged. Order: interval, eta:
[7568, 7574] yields 0.33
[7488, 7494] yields 0.83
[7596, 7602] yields 0.36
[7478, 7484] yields 0.91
